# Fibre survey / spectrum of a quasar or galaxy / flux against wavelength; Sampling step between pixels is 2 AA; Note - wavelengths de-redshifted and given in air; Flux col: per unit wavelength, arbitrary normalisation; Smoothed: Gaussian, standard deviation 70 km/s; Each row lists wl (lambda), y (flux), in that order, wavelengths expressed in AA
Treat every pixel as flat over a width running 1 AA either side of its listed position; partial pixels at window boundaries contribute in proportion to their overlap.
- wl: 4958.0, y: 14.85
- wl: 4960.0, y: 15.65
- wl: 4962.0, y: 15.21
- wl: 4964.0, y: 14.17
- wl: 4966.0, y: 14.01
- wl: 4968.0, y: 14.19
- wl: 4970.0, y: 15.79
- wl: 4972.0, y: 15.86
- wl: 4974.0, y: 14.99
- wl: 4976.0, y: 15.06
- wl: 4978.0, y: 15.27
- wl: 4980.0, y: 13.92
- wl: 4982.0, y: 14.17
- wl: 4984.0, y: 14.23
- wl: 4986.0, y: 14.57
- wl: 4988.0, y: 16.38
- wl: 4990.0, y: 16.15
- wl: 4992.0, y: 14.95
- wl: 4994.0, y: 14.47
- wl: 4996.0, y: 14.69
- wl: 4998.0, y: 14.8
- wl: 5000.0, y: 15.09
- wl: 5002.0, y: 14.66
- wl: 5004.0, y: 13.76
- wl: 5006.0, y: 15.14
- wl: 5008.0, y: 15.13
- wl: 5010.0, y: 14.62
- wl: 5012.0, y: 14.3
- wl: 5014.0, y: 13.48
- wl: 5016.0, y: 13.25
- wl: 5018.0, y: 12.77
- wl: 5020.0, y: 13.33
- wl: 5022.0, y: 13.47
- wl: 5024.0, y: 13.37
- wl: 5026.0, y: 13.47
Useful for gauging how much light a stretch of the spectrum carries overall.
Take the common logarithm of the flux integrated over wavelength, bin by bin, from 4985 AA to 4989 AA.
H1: 1.79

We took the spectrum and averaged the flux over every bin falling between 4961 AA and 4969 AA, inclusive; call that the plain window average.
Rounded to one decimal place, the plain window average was 14.4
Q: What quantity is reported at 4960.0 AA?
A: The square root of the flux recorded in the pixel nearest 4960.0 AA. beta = 3.96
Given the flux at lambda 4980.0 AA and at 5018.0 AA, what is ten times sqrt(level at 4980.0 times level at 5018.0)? 133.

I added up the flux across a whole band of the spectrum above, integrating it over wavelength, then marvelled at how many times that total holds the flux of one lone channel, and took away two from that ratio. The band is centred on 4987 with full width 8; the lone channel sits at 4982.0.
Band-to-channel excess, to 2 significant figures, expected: 6.7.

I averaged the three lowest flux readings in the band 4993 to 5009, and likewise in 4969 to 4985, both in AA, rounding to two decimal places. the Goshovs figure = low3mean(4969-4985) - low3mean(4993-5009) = -0.19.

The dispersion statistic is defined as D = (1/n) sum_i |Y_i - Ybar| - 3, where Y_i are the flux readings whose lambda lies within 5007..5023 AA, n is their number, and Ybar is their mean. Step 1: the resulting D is -2.33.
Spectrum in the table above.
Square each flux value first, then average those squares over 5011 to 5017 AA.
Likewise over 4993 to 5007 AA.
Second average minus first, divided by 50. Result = 0.6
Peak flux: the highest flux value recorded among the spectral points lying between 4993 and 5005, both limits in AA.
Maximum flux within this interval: 15.09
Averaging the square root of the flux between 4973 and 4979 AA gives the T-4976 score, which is 3.89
